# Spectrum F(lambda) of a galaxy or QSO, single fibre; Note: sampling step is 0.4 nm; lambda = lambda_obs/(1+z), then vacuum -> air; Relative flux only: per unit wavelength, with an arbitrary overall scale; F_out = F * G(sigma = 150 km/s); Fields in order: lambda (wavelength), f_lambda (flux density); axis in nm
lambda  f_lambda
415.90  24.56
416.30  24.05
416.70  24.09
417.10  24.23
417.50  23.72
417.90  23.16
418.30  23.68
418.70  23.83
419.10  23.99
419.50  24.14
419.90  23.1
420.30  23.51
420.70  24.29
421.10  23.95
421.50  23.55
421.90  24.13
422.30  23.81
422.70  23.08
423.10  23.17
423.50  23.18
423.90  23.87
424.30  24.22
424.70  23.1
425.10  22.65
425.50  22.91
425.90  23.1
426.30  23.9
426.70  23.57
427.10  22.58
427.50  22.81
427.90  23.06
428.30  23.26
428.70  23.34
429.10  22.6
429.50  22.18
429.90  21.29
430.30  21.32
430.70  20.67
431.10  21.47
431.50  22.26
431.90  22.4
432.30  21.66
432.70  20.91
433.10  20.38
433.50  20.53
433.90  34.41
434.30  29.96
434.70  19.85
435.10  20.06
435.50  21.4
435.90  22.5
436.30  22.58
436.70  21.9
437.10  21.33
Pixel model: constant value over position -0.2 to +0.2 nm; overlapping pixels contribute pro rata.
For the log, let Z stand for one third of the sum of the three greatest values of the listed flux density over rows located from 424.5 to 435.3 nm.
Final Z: 29.4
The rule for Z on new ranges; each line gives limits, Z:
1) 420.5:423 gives 24.1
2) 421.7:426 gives 24.1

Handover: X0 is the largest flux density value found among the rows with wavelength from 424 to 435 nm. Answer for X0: 34.41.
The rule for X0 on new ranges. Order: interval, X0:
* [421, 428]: 24.22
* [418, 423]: 24.29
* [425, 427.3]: 23.9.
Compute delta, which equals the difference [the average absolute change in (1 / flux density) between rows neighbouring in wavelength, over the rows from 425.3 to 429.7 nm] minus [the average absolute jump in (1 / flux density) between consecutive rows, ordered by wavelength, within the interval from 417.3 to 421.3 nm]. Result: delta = 0.0000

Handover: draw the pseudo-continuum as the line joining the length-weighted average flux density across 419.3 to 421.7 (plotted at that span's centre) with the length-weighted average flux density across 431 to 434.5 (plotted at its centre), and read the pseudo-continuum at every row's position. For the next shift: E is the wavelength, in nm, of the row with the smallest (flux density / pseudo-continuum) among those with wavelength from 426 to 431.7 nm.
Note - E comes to 430.70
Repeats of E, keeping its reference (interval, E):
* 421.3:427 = 425.10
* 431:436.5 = 434.70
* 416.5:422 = 419.90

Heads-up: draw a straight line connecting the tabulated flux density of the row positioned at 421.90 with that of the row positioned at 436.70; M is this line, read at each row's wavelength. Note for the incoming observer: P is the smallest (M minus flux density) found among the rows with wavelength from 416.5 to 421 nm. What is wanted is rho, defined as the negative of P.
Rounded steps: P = 0.02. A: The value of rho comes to -0.02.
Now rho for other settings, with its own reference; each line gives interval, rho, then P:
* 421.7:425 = 0.45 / -0.45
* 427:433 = 0.23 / -0.23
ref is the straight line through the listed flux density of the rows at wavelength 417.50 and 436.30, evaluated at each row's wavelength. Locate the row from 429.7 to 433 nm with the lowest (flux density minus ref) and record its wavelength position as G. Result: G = 430.70 nm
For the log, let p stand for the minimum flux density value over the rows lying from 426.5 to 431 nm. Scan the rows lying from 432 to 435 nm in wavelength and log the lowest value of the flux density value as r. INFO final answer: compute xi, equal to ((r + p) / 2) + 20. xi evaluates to 40.3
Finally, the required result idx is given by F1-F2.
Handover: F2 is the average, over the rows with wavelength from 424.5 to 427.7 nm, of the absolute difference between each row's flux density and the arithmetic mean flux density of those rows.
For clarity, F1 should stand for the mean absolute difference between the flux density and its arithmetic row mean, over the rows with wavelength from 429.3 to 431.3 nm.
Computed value 0.01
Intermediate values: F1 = 0.35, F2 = 0.34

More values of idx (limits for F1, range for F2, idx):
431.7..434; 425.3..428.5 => 3.36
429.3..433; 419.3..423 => 0.12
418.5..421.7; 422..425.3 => -0.13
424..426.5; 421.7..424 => 0.10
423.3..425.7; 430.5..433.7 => -0.18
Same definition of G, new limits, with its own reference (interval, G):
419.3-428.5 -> 425.10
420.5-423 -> 422.70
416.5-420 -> 417.90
